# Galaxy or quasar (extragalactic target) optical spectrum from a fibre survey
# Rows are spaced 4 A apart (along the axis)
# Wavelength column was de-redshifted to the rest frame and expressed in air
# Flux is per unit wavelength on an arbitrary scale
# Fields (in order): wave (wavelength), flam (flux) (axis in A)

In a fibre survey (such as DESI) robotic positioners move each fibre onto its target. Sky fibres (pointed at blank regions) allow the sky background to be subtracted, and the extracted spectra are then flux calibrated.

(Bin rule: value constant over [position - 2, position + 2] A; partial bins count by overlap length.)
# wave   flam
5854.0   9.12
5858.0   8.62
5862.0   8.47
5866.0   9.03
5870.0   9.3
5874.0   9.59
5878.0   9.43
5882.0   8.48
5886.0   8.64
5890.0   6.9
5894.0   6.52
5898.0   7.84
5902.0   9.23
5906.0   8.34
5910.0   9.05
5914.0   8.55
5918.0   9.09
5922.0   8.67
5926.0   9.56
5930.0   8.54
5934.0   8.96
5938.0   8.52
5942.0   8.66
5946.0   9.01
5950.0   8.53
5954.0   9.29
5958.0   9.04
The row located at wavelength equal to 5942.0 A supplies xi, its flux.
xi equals 8.66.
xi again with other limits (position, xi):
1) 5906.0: 8.34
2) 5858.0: 8.62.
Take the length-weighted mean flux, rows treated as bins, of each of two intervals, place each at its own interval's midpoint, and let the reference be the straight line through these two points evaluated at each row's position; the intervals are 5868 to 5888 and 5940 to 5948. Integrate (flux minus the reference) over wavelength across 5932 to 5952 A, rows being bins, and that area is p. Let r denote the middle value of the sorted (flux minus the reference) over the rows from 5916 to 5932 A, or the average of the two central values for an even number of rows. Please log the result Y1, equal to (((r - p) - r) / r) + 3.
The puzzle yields -42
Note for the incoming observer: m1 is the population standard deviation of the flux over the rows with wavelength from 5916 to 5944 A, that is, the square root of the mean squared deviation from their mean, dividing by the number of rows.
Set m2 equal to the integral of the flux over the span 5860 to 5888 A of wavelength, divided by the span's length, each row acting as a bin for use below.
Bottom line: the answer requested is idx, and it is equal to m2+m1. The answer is 9.34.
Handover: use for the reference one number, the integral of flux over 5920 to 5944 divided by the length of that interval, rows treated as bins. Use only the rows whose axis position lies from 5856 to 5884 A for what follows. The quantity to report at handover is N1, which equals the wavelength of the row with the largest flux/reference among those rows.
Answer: 5874.0 A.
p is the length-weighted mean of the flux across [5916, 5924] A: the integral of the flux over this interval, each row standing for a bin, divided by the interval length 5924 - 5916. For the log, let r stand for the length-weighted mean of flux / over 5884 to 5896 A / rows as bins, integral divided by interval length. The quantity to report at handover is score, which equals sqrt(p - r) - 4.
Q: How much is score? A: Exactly -2.8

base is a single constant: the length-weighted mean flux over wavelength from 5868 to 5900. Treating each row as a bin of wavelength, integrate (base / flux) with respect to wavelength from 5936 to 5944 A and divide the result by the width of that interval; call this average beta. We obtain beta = 0.97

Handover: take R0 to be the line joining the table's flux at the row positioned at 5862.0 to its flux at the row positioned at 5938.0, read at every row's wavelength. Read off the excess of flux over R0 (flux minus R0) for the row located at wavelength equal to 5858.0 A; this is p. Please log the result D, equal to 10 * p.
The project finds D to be 1.5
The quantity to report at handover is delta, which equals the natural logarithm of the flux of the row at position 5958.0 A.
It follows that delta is 2.20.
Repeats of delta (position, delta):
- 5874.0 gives 2.26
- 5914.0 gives 2.15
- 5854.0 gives 2.21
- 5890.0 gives 1.93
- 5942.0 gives 2.16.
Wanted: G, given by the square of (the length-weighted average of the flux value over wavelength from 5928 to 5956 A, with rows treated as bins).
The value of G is 77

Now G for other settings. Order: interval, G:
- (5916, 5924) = 79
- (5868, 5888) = 83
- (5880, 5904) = 63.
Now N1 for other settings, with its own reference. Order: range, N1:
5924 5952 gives 5926.0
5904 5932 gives 5926.0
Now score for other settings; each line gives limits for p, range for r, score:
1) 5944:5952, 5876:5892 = -3.4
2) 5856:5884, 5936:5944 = -3.4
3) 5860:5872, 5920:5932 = -3.9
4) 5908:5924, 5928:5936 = -3.7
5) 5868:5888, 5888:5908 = -2.9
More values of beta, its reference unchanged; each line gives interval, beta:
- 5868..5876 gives 0.88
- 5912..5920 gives 0.95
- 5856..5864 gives 0.98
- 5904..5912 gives 0.96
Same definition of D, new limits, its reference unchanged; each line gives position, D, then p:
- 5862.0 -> 0.0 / 0.0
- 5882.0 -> 0.0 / 0.0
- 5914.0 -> 0.5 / 0.0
